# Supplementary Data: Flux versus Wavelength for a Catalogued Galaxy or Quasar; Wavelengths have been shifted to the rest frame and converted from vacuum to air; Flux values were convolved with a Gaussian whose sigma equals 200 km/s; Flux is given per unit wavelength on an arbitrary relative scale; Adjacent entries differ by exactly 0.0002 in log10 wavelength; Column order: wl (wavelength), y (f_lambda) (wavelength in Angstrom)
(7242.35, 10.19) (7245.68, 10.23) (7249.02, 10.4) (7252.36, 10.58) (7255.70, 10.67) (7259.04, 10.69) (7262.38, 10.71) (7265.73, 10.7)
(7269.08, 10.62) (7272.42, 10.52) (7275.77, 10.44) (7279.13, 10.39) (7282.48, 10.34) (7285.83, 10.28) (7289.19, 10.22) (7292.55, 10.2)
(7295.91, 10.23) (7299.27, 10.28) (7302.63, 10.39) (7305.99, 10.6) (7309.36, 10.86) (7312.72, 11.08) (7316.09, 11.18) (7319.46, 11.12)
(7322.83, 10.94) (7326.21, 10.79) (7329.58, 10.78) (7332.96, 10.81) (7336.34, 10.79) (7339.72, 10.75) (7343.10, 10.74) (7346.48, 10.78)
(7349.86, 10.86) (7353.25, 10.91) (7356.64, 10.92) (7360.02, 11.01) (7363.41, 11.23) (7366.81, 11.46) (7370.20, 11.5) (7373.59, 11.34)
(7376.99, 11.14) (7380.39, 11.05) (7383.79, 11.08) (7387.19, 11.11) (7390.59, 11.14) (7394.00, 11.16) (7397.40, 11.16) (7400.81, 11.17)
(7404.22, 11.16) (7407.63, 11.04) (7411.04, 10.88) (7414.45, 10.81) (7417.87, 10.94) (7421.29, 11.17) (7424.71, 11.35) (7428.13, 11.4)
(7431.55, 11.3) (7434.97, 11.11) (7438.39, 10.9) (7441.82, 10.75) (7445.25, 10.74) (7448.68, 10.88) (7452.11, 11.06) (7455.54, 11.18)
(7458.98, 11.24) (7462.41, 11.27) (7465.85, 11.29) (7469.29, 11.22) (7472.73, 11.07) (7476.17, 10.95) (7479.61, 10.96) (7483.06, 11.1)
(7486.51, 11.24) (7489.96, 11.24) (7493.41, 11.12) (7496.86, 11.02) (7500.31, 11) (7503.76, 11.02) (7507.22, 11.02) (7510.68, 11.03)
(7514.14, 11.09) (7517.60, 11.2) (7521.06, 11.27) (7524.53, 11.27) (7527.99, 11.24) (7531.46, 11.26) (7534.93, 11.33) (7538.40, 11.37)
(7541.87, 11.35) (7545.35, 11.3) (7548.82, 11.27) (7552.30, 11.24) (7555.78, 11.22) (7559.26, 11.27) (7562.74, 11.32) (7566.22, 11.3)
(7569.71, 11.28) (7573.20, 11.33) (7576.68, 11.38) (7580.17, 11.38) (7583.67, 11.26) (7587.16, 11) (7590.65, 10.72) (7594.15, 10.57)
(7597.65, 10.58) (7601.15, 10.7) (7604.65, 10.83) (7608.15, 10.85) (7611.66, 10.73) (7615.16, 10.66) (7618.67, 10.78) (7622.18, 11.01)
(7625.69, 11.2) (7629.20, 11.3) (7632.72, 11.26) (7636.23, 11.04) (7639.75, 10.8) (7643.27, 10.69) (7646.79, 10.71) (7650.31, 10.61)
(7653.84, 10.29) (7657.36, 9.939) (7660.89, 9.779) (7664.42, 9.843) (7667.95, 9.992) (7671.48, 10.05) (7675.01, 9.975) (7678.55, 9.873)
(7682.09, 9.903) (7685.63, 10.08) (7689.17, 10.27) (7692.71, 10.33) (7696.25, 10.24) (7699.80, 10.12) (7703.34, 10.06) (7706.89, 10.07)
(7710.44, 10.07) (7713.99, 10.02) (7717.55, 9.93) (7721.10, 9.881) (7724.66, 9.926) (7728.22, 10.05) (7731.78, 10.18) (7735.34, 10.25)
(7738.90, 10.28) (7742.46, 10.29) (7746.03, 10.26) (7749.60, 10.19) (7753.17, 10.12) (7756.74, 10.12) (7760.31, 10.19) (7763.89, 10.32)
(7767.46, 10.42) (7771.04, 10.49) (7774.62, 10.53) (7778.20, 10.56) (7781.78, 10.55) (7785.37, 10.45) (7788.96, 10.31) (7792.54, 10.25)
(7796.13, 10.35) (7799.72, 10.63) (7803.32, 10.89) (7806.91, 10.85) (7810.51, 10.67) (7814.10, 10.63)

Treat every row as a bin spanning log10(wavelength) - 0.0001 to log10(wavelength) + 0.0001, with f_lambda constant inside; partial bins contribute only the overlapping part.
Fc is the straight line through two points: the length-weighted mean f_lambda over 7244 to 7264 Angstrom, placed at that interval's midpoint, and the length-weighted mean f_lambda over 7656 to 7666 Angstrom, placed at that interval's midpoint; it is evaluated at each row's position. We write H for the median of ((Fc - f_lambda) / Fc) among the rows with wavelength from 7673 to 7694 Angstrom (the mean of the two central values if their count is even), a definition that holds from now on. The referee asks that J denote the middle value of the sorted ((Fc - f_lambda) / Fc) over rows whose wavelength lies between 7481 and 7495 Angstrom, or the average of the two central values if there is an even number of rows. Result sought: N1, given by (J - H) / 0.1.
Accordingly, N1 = -0.8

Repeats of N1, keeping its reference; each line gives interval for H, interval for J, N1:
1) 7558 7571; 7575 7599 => 0.3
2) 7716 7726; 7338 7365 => -0.3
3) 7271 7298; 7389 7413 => -1.0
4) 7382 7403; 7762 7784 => -0.1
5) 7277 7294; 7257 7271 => -0.4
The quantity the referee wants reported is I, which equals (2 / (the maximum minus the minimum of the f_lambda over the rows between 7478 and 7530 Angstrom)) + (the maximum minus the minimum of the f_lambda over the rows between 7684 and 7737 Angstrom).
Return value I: 6.9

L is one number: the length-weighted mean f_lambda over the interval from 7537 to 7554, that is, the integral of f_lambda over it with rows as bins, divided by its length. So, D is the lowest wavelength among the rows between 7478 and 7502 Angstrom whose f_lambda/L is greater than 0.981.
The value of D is 7483.06 Angstrom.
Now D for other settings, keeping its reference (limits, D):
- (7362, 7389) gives 7363.41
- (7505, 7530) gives 7514.14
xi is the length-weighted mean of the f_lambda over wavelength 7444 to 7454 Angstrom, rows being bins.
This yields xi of 10.9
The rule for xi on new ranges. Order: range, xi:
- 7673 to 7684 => 9.9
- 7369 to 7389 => 11.2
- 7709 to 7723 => 10.0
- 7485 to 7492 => 11.2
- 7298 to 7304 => 10.3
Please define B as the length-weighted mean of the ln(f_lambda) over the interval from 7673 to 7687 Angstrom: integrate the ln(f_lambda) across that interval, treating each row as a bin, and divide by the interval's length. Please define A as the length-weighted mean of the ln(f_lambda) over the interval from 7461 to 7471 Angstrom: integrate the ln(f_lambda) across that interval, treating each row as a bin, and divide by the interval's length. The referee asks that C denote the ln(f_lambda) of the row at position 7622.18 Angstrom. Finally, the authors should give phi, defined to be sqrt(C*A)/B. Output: 1.05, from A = 2.42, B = 2.297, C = 2.40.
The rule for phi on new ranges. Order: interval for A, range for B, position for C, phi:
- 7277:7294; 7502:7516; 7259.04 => 0.98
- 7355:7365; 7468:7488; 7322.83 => 1.00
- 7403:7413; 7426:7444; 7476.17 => 1.00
